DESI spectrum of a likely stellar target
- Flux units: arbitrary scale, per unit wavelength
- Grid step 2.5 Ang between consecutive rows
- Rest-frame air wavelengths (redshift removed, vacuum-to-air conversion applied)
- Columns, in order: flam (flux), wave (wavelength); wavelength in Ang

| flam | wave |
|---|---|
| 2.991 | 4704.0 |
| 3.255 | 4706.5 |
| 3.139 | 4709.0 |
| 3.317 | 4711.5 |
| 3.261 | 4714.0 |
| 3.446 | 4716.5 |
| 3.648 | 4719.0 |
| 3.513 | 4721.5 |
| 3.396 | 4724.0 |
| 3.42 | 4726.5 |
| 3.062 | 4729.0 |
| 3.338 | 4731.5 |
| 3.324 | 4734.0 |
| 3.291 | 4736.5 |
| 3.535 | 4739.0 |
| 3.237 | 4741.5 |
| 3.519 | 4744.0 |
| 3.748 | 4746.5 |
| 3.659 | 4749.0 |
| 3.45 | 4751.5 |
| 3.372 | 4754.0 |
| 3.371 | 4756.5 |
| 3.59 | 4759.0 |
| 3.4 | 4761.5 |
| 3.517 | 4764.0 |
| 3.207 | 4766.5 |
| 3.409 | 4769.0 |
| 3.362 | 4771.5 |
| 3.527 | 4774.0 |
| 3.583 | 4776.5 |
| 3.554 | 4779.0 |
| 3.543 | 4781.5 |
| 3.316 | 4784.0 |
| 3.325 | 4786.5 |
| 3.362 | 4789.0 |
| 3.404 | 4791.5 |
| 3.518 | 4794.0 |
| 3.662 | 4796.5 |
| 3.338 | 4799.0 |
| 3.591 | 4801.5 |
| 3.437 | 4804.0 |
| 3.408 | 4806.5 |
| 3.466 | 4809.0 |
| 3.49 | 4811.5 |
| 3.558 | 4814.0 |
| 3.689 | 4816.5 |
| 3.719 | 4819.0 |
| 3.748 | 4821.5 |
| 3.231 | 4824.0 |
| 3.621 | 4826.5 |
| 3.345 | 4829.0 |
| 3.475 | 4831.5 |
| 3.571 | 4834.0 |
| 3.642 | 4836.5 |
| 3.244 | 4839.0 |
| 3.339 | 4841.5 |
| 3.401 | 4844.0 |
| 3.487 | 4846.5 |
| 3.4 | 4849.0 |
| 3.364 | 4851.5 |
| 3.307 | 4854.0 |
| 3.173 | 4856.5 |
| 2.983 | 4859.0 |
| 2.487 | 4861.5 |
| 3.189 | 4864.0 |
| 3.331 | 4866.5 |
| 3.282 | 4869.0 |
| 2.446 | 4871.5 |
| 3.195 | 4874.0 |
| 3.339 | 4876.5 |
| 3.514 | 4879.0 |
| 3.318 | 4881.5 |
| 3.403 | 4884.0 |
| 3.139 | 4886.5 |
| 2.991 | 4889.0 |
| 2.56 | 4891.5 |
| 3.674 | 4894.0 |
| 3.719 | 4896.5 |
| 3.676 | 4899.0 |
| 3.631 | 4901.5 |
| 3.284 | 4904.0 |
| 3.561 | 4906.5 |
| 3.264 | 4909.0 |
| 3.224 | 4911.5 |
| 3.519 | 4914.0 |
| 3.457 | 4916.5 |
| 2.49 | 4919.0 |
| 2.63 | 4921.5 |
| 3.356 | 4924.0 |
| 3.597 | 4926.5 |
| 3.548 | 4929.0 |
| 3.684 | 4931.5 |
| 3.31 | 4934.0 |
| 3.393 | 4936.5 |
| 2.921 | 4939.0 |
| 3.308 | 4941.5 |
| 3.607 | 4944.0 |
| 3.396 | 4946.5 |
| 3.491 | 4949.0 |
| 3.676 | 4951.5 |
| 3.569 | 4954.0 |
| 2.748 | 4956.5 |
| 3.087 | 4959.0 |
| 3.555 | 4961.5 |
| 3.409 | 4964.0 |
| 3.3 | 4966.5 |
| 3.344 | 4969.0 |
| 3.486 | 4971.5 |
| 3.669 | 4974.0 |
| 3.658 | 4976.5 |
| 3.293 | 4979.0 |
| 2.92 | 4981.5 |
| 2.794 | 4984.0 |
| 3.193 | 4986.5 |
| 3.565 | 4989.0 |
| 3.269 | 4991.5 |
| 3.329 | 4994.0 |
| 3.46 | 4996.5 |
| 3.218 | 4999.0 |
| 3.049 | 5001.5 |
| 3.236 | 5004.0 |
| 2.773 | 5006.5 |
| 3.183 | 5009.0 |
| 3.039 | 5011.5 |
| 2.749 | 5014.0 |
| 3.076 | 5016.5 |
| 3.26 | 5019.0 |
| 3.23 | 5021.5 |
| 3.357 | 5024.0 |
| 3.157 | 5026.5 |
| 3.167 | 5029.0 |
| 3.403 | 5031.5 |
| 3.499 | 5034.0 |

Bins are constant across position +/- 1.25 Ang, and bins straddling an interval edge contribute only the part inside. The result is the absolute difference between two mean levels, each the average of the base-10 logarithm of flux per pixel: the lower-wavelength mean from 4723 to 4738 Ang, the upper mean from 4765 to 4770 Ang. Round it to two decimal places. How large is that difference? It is 0.00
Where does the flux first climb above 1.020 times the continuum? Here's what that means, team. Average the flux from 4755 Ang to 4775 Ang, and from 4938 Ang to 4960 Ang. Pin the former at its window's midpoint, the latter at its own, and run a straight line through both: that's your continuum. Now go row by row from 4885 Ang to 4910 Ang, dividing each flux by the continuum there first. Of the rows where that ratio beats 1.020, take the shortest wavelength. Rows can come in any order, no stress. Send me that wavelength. 4894.0 Ang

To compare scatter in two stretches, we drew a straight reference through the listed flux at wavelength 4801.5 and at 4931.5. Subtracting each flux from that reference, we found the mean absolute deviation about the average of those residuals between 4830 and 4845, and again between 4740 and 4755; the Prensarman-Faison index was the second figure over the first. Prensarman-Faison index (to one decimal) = 1.2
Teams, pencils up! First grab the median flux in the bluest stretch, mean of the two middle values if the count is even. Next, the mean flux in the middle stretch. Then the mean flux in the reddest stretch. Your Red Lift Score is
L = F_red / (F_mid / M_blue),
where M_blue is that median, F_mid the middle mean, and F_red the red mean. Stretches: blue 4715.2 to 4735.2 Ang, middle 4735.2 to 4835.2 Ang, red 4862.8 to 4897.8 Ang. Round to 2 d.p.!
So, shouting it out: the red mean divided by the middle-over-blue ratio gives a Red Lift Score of 3.16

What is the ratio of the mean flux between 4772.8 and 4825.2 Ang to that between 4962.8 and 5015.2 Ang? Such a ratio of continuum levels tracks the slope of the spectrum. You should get 1.08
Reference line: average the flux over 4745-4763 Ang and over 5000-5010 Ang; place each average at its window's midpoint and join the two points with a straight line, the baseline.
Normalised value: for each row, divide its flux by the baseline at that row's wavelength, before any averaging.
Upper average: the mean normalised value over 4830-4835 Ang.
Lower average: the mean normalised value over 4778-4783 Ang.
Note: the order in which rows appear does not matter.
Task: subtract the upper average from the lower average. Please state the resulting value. -0.02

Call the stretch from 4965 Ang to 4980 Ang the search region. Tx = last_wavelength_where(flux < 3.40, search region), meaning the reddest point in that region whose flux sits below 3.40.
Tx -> 4979.0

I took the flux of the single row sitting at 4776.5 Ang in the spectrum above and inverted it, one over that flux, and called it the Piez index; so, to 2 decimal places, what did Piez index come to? 0.28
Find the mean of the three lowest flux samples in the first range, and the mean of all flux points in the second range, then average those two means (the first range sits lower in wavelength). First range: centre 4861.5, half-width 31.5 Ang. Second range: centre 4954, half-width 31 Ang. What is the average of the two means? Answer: 2.93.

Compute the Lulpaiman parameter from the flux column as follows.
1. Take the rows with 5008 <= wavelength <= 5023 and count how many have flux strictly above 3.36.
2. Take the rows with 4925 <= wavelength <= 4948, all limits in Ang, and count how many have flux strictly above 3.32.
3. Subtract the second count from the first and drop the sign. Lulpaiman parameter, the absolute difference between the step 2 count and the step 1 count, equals 6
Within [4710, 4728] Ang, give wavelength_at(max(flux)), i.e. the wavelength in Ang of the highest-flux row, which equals 4719.0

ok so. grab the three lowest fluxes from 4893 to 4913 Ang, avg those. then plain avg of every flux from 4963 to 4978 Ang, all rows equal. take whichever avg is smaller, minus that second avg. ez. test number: -0.22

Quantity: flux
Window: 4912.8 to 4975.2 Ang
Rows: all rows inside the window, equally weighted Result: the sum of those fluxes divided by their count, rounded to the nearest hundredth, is 3.34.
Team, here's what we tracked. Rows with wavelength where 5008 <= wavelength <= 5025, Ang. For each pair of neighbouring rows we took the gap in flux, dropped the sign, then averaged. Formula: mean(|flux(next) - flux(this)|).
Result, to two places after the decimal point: 0.18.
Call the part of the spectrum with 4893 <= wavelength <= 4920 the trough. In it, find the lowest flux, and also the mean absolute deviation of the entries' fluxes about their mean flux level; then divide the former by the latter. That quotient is 10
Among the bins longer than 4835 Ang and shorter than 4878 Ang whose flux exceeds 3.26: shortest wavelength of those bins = 4836.5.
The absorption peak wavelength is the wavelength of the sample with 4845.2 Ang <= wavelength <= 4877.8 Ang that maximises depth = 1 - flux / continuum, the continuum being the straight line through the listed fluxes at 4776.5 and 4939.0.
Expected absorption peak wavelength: 4871.5 Ang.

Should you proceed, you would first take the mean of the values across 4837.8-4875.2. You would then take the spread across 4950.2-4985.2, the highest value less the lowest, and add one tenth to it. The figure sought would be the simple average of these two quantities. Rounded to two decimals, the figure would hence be 2.10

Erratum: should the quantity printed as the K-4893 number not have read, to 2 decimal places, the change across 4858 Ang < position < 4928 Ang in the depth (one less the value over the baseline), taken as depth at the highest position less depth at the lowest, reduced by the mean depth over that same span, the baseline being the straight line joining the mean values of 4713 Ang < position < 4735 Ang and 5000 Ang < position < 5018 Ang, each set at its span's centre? -0.20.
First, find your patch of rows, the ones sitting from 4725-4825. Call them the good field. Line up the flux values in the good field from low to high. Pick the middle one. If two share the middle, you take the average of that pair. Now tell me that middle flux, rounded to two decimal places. 3.44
